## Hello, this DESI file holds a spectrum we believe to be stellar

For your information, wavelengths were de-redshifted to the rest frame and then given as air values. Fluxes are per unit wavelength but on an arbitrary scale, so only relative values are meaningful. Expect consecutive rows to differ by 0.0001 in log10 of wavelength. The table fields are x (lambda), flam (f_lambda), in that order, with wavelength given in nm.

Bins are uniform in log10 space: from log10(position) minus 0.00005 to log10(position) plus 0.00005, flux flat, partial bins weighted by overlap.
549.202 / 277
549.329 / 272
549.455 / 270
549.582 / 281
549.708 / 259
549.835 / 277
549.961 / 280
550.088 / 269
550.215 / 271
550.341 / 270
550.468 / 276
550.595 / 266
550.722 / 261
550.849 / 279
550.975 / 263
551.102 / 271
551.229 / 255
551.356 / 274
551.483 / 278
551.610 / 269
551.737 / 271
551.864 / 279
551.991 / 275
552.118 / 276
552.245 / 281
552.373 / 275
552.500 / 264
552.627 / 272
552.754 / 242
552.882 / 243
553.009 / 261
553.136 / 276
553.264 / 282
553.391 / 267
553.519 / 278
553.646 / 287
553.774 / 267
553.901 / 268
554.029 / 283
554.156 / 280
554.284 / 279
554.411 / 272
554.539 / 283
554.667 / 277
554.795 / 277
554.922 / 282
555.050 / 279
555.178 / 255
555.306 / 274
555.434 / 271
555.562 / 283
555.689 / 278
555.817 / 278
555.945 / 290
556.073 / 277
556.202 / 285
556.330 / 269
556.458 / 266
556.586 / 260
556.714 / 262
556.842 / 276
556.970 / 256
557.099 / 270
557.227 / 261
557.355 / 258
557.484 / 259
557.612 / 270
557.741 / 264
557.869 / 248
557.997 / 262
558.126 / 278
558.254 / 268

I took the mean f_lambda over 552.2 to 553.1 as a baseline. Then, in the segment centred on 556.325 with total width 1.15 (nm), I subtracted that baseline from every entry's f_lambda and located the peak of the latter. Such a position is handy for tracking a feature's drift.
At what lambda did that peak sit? 555.945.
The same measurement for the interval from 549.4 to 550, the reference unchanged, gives 549.582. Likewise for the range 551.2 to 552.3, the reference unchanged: 552.245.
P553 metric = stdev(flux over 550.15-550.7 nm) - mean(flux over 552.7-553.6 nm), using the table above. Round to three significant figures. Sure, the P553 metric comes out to -261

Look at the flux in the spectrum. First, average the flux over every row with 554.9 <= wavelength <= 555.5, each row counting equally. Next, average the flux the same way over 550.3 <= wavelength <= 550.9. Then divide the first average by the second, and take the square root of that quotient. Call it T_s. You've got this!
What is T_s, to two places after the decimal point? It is 1.00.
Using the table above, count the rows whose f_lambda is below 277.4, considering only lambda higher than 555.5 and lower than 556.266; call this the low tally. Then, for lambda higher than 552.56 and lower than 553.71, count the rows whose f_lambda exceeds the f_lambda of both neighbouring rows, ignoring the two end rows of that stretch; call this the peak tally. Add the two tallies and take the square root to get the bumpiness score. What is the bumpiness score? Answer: 1.4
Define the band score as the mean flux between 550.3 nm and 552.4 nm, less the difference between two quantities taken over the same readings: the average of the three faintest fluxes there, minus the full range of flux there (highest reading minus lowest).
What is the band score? 38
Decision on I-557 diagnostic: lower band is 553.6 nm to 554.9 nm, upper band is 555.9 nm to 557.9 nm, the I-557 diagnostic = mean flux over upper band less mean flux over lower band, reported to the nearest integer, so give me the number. -10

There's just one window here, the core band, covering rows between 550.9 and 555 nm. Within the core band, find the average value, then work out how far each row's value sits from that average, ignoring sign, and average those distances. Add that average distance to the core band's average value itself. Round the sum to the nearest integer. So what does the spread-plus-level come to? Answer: 280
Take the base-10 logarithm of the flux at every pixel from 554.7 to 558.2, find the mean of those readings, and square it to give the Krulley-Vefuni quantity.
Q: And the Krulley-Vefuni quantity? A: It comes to 5.91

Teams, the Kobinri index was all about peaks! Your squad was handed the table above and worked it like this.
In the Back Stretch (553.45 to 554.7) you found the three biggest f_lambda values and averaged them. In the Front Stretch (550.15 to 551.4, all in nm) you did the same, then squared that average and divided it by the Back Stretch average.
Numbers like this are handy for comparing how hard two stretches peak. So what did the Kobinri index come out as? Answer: 269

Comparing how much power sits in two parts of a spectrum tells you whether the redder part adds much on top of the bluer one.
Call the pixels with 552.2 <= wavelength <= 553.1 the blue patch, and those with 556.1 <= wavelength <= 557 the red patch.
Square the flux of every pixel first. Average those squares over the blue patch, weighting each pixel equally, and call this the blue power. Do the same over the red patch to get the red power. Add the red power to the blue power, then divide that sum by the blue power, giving 2.04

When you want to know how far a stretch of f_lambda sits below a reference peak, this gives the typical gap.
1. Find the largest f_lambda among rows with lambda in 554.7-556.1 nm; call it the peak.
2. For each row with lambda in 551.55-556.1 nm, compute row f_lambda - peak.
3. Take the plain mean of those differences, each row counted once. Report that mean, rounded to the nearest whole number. -16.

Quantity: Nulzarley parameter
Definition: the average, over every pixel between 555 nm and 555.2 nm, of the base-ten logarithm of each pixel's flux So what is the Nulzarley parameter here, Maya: 2.43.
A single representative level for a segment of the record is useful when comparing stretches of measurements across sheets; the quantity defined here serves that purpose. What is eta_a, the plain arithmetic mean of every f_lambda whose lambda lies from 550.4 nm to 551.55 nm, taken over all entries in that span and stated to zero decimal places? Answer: 269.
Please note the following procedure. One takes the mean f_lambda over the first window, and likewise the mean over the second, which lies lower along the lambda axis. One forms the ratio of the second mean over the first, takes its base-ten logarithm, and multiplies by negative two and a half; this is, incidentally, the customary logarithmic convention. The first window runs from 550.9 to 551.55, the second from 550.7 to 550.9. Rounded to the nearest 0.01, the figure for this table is -0.01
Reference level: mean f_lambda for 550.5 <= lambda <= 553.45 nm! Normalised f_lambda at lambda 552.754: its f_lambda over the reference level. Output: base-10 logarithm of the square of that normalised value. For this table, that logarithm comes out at -0.09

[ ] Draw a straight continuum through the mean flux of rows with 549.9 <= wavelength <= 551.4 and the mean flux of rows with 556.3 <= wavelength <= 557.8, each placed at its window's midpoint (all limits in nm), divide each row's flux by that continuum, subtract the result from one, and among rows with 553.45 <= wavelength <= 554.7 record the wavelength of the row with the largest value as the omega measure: 553.774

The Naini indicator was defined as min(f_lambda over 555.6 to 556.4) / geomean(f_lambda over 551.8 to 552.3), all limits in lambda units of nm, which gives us 0.97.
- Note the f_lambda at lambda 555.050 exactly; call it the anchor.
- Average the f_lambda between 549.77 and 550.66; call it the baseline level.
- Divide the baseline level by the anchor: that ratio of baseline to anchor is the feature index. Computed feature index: 0.98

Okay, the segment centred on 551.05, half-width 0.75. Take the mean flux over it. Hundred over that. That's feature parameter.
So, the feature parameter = 0.371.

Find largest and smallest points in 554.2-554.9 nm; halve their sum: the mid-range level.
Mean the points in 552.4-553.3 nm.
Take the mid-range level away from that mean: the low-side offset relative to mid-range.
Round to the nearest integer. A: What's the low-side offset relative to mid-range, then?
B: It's -15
